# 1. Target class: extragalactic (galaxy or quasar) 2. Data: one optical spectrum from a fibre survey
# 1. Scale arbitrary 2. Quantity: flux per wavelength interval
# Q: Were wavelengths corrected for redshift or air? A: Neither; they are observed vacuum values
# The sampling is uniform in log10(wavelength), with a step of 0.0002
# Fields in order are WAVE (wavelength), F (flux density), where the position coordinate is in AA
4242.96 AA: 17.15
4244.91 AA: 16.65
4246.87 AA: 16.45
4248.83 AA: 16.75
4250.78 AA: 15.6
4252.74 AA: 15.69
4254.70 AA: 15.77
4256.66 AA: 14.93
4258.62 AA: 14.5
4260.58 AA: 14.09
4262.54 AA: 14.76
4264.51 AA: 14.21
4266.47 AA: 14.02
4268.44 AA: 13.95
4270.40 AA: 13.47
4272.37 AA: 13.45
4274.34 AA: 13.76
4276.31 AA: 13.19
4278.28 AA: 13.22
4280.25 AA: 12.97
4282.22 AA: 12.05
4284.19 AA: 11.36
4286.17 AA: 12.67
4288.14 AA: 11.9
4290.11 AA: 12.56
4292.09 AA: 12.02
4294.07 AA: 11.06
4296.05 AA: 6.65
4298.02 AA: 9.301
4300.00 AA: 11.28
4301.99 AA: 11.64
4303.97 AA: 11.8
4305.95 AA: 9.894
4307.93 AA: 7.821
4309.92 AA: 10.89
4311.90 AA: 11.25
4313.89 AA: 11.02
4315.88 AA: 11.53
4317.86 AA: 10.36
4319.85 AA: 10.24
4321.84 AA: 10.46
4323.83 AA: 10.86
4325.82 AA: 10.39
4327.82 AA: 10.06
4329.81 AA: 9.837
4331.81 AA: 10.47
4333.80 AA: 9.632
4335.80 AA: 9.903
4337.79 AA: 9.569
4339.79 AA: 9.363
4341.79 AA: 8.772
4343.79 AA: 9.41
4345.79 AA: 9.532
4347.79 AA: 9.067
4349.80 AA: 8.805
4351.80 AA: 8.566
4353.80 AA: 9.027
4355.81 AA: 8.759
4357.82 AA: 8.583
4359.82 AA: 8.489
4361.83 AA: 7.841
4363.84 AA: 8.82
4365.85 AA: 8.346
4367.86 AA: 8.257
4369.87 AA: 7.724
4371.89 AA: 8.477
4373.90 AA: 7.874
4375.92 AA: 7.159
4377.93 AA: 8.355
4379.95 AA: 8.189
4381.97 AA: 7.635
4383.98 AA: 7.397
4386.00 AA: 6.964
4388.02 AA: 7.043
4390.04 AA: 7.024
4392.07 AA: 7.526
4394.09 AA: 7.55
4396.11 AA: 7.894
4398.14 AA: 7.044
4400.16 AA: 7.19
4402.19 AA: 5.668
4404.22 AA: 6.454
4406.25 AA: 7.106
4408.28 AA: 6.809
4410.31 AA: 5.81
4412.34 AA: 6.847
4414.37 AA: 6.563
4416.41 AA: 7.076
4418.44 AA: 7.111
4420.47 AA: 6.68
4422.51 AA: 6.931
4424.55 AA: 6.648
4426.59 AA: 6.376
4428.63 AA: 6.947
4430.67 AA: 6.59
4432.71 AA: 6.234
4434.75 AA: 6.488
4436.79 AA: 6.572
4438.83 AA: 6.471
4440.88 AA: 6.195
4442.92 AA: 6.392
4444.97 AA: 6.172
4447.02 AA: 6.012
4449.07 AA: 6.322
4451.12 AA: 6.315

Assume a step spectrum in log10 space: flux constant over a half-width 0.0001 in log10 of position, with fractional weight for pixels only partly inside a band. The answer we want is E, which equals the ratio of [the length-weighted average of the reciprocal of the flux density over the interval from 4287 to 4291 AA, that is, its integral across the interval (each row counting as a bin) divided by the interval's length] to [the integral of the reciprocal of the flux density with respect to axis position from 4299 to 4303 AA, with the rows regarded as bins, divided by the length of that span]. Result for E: 0.94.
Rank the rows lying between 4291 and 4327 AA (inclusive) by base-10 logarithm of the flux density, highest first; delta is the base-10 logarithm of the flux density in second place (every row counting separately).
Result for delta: 1.07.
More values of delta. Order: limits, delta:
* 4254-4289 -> 1.17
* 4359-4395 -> 0.93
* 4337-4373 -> 0.98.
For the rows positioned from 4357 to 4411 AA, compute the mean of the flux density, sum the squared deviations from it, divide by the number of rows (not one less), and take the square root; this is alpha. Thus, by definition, 0.79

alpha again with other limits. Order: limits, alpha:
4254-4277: 0.70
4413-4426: 0.21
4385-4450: 0.49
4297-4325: 1.03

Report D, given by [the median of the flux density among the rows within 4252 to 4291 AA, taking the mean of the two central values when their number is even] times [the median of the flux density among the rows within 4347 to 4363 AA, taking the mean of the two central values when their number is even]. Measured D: 118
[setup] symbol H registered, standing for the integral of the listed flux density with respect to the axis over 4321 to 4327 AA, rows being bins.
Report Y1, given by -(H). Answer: -63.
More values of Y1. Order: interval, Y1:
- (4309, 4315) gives -66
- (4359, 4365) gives -50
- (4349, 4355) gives -53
